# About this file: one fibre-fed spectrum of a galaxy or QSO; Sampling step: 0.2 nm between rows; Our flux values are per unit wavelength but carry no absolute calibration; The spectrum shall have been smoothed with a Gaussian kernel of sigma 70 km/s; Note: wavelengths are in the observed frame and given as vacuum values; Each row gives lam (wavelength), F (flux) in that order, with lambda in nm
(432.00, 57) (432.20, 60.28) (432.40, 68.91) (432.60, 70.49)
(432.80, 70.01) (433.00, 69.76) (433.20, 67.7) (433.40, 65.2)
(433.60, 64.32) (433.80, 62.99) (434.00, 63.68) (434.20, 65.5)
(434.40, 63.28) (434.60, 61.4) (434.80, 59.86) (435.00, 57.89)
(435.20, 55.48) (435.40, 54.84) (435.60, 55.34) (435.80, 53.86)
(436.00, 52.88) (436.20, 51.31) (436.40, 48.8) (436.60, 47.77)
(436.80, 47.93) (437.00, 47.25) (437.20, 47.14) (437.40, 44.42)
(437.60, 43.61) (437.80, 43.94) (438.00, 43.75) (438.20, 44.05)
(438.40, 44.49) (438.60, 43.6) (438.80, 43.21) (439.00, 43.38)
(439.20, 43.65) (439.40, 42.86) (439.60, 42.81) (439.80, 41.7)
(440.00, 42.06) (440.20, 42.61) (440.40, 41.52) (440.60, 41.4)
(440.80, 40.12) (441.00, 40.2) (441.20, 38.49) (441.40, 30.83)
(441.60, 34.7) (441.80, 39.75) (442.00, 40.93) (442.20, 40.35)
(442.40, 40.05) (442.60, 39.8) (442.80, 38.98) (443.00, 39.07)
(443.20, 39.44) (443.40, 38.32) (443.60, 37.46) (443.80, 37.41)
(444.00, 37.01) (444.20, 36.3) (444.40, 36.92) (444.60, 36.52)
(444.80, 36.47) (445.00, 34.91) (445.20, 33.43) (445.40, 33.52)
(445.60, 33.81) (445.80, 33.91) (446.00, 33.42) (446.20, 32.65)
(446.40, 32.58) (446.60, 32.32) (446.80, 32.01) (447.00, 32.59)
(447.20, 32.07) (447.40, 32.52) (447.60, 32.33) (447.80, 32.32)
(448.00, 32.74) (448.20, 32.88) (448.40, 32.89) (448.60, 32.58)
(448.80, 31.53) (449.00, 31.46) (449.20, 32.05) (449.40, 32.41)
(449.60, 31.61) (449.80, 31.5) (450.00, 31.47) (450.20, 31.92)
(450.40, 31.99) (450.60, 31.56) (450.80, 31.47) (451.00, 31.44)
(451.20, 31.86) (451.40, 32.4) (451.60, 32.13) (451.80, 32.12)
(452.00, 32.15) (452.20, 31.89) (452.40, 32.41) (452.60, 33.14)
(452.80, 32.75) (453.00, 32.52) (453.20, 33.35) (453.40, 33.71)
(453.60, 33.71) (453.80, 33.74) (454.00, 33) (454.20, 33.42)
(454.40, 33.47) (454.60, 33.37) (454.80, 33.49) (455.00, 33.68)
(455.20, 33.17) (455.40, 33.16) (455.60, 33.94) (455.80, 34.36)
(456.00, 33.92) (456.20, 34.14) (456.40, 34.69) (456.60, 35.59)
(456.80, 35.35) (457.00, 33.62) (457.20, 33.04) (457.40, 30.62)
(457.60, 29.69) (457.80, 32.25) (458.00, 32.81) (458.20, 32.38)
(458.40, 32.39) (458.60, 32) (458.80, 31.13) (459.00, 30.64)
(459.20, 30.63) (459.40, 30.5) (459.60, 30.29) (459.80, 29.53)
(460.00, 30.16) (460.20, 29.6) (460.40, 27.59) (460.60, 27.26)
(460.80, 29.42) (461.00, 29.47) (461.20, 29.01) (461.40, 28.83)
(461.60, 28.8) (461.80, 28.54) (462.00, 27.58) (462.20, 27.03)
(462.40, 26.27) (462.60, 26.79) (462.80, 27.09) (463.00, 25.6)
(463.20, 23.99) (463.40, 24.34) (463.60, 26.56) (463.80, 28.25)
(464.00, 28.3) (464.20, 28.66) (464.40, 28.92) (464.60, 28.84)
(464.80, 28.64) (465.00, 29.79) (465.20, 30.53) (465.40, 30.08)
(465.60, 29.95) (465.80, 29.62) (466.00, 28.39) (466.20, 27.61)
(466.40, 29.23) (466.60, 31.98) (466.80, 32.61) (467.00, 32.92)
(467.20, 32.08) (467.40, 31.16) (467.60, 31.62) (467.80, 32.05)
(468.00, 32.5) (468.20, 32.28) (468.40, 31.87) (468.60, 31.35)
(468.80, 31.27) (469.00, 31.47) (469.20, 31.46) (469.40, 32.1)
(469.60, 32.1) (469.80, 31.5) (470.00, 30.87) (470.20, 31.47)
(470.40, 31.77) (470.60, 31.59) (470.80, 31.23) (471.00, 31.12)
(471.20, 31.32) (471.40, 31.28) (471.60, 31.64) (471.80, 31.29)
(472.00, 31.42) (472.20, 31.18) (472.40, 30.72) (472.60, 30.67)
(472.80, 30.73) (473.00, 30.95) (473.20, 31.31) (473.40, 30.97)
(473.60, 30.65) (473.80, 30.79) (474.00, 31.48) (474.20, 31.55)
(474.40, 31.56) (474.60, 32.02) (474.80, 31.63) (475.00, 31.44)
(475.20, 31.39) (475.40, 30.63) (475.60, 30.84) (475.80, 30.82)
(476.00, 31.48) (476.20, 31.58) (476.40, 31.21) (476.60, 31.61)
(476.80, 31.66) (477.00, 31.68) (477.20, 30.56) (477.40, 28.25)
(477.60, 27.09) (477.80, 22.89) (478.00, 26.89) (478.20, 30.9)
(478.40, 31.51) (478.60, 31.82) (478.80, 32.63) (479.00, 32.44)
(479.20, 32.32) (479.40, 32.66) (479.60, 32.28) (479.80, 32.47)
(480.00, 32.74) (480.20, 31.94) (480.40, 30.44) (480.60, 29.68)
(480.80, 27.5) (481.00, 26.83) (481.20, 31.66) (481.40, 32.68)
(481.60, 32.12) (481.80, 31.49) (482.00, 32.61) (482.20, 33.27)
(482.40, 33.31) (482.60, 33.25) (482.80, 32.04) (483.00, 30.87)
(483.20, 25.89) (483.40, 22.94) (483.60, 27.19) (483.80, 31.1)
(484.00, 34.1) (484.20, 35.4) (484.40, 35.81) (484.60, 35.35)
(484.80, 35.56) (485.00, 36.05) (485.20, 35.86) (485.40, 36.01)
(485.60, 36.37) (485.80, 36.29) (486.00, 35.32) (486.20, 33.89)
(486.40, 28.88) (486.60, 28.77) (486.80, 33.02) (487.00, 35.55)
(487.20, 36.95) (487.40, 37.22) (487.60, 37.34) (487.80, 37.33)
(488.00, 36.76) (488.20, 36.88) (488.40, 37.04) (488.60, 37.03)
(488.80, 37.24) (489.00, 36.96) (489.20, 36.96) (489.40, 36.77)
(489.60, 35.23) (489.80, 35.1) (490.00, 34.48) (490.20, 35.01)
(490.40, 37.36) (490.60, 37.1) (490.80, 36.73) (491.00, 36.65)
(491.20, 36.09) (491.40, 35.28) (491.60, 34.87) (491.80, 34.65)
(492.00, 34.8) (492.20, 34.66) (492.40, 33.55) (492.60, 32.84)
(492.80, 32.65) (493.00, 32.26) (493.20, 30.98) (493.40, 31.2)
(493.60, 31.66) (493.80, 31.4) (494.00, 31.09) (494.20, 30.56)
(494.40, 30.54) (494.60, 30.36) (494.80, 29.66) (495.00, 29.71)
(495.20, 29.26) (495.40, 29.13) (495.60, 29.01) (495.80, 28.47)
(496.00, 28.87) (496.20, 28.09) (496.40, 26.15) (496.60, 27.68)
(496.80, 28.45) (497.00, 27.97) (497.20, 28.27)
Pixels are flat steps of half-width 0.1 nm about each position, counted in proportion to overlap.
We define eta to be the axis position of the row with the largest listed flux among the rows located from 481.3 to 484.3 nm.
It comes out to 484.20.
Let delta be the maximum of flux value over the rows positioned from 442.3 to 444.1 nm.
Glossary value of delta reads 40.05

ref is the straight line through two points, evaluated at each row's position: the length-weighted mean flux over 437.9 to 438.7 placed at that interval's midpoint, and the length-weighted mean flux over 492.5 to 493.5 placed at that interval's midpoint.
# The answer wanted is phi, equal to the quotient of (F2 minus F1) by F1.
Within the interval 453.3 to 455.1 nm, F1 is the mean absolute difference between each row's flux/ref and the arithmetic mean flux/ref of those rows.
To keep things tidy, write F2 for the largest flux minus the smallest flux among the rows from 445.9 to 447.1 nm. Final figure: 362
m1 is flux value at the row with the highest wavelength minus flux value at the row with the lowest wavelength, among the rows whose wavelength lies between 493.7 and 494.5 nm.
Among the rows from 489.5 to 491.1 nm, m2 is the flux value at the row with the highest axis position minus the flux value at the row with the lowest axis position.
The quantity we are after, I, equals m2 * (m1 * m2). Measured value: -2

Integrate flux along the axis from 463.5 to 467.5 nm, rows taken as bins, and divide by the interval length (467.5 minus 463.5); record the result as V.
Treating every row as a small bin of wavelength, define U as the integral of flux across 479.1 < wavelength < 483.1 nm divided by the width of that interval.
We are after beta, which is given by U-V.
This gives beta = 2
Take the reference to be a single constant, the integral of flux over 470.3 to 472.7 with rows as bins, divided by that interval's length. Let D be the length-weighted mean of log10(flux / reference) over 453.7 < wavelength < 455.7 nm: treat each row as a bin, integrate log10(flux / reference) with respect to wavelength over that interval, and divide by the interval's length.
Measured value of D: 0.029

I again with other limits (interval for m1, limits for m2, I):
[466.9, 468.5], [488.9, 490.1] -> -6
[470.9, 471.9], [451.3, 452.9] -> 0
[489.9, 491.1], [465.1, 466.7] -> 5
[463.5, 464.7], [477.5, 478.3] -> 33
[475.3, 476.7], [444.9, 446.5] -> 5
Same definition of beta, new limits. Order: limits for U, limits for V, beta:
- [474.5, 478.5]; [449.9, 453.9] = -2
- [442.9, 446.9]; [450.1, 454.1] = 3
